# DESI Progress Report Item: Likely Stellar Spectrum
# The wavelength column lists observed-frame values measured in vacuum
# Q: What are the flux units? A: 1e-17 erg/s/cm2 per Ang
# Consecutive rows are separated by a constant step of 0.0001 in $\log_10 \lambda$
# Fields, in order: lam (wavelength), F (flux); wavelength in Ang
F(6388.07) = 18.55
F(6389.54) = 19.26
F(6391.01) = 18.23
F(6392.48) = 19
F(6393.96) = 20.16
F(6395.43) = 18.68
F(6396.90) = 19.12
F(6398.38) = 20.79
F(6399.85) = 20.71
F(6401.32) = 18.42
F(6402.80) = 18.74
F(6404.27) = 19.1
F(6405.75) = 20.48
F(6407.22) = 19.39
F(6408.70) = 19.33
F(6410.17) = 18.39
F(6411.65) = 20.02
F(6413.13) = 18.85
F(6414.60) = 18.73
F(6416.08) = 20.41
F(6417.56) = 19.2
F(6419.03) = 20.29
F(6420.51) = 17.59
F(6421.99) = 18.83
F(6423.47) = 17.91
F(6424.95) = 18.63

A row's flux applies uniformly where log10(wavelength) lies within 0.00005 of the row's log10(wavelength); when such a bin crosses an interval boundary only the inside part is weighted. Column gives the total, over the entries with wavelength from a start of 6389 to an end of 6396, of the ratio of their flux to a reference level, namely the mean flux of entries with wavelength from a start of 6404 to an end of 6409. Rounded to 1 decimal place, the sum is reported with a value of 4.9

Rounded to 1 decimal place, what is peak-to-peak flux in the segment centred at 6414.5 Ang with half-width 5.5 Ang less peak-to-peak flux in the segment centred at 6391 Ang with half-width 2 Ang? 1.0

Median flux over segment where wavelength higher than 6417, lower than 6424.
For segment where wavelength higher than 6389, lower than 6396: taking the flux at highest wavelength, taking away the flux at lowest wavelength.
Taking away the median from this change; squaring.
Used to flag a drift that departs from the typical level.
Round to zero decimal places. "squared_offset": 377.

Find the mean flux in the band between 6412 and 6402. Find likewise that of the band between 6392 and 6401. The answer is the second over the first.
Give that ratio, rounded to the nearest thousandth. 1.020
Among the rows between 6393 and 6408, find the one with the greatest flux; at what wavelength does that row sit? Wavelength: 6398.38 Ang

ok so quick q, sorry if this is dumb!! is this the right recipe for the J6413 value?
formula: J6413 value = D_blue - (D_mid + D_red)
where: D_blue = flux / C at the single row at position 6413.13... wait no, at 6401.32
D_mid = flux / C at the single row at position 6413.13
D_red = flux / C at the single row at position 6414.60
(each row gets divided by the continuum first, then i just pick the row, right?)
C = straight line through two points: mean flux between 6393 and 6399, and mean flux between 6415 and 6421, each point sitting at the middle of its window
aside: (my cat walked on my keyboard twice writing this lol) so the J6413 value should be -0.99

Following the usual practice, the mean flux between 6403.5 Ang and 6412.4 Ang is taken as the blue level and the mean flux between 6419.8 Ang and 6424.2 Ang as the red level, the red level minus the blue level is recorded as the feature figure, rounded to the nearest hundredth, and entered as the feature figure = -1.34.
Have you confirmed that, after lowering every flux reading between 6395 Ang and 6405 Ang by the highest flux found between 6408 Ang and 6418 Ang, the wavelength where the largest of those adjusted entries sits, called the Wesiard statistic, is 6398.38 Ang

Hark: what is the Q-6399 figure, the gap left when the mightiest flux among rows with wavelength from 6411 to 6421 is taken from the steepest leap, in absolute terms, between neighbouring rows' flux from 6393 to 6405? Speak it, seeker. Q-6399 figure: -18.1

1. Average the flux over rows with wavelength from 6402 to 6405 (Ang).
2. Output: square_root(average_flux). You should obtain 4.35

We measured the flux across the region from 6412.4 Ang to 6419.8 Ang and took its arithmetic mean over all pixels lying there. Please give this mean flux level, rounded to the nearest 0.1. 19.5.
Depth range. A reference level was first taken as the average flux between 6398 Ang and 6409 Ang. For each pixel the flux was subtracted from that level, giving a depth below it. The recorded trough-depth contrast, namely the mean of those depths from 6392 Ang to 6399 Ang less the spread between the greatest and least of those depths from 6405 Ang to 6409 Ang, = -1.1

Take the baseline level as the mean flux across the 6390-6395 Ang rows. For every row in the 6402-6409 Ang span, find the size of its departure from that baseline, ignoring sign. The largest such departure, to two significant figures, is 1.4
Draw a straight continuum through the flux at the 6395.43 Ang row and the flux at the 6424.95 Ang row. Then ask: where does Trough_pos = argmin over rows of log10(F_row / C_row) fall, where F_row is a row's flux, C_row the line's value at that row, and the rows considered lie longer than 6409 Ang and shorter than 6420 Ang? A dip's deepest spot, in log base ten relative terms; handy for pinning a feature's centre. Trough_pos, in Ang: 6410.17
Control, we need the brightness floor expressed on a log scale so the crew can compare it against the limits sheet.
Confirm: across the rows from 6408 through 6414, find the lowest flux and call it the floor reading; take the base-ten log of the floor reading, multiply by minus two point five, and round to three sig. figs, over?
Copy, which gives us -3.16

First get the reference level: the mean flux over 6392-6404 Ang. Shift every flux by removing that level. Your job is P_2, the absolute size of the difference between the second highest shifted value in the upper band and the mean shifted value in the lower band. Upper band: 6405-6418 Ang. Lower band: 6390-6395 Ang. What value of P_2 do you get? 1.3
